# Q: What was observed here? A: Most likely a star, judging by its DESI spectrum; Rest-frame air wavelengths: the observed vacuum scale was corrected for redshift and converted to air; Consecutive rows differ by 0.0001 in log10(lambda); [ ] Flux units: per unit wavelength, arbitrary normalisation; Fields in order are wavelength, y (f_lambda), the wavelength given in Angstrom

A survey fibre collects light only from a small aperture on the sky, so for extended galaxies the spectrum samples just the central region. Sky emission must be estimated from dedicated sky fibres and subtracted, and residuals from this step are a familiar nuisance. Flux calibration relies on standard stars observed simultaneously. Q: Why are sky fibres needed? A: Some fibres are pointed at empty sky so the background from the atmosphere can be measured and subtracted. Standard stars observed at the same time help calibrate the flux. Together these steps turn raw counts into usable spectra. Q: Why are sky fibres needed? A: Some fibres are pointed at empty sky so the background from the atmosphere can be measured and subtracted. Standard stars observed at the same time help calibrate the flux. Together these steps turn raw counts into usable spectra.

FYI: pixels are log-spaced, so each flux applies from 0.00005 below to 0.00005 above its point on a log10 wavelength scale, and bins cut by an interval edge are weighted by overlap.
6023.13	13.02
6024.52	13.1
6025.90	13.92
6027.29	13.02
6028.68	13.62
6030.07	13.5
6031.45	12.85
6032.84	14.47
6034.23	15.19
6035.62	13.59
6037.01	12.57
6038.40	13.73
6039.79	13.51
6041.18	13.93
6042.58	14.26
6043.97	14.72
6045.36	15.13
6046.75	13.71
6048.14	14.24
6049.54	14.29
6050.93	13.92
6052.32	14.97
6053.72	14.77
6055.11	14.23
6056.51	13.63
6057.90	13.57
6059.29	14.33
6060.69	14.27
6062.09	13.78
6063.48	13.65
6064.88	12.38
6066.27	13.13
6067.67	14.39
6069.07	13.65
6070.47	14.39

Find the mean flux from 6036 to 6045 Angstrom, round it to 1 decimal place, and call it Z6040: 13.8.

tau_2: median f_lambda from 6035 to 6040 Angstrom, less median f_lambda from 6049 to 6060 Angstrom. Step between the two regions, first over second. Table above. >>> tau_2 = -0.71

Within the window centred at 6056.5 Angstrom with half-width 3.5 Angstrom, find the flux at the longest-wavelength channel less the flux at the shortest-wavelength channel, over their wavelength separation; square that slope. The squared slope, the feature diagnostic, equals 0.006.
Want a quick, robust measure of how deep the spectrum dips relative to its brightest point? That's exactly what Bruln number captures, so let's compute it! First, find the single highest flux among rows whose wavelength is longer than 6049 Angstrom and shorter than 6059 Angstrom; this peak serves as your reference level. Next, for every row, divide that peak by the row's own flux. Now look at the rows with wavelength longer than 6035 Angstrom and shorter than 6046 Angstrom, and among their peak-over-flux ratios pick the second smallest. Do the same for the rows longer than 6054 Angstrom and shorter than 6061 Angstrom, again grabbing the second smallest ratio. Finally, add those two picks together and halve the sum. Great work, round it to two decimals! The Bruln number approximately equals 1.03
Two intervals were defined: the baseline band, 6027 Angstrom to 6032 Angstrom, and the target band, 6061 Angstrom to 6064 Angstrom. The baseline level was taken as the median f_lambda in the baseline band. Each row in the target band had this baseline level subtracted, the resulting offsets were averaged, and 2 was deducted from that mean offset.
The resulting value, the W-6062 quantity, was -1.5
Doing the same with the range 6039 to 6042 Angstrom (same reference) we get -1.5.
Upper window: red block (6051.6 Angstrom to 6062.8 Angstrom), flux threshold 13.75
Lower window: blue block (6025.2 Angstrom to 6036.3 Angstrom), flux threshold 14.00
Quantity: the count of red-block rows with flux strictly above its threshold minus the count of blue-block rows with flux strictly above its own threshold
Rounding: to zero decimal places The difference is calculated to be 4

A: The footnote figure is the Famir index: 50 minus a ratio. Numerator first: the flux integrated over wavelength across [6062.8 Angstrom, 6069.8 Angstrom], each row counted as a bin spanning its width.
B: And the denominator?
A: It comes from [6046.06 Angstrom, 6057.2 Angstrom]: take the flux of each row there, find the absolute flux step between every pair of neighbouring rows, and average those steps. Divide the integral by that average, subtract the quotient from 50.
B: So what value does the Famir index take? -147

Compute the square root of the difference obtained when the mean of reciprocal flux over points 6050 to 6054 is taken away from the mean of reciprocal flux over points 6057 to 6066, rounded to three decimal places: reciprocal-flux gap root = 0.068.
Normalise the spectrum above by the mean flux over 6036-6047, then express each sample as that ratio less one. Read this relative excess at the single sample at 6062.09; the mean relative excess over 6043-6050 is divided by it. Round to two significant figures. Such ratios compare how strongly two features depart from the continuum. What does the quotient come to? -2.9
